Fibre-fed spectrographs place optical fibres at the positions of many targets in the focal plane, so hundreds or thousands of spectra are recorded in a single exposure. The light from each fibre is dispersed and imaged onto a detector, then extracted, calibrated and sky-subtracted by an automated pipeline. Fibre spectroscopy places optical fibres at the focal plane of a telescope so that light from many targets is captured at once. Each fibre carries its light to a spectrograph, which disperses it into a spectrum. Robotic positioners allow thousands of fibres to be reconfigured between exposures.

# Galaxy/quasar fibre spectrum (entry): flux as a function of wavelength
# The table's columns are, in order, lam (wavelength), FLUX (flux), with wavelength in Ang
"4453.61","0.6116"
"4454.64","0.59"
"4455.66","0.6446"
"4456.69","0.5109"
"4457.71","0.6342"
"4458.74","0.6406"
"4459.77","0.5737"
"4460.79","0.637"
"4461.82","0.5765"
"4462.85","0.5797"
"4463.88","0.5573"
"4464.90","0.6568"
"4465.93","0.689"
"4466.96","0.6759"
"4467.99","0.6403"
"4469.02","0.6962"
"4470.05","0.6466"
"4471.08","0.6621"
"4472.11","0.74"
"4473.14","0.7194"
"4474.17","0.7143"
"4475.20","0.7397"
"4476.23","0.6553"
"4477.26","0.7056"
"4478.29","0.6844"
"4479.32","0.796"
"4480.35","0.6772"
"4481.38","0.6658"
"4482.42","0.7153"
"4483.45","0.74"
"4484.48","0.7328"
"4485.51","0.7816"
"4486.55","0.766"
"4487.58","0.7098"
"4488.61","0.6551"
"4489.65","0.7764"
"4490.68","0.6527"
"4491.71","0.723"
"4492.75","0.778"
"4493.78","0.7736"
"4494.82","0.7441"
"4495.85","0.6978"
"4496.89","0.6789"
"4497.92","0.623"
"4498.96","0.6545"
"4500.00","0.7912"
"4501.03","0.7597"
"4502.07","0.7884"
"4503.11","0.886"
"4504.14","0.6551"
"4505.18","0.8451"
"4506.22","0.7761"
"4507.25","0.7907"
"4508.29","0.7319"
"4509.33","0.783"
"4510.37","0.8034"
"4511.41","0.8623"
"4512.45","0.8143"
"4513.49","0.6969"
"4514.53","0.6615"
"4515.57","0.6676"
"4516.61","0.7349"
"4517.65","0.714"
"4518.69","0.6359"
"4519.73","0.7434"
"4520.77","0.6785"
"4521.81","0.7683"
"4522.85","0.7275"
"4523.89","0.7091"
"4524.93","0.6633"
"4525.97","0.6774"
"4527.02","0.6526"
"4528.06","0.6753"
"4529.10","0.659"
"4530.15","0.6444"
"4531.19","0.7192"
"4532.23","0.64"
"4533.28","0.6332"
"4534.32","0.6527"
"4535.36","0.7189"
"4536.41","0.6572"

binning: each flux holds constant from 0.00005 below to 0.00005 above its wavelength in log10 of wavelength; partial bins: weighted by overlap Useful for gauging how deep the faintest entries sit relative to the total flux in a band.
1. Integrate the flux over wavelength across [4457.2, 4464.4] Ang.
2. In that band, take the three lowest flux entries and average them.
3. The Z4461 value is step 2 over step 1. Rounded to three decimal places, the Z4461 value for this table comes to 0.132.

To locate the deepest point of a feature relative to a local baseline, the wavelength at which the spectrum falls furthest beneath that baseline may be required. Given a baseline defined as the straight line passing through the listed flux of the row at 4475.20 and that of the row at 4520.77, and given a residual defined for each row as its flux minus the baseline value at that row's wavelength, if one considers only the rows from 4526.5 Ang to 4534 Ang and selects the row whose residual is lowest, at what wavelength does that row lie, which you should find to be 4533.28 Ang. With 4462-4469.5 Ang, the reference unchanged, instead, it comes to 4463.88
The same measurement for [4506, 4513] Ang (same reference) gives 4508.29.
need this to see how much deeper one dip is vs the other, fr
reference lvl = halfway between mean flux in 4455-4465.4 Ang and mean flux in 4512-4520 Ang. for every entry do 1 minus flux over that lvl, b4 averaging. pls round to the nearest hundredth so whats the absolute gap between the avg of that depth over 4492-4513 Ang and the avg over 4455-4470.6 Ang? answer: 0.21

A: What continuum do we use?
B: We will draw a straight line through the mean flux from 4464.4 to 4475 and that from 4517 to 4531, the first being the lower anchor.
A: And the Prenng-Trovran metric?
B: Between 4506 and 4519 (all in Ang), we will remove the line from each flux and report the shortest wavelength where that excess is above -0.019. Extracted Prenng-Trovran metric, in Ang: 4506.22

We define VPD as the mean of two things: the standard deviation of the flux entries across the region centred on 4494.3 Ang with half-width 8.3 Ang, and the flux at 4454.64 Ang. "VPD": 0.32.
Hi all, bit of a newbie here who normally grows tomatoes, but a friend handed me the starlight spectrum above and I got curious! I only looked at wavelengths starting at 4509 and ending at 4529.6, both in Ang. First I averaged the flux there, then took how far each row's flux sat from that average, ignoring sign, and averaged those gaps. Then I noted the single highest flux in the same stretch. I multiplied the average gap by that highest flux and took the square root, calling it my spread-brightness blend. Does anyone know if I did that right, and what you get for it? 0.209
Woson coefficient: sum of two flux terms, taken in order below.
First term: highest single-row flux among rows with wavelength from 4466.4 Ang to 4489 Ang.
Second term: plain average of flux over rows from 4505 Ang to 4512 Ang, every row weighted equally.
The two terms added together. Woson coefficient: 1.59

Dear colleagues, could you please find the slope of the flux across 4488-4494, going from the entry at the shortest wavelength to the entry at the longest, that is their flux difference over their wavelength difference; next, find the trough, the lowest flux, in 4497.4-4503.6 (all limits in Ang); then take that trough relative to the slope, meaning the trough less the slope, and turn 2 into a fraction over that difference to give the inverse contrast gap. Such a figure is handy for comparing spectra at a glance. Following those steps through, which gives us 3.3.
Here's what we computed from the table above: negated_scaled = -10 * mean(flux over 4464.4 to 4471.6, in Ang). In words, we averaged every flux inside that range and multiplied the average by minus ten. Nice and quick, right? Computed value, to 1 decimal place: -6.7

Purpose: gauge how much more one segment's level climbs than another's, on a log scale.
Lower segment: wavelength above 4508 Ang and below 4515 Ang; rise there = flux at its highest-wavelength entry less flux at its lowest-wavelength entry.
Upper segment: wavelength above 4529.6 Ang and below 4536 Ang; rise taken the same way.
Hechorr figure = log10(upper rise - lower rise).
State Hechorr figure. -0.8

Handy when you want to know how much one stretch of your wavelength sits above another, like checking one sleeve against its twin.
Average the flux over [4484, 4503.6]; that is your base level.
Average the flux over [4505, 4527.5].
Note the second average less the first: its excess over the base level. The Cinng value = 0.00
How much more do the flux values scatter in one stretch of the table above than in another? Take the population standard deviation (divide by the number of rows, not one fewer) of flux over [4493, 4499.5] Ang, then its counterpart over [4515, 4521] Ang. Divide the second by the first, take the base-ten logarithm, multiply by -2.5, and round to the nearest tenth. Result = 0.3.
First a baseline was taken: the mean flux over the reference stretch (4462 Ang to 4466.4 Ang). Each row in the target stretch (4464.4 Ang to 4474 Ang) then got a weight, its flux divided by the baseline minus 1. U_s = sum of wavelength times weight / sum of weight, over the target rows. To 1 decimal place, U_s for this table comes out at 4469.7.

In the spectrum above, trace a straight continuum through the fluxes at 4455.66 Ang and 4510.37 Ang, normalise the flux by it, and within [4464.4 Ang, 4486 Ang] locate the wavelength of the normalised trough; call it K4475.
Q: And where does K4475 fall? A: 4481.38 Ang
